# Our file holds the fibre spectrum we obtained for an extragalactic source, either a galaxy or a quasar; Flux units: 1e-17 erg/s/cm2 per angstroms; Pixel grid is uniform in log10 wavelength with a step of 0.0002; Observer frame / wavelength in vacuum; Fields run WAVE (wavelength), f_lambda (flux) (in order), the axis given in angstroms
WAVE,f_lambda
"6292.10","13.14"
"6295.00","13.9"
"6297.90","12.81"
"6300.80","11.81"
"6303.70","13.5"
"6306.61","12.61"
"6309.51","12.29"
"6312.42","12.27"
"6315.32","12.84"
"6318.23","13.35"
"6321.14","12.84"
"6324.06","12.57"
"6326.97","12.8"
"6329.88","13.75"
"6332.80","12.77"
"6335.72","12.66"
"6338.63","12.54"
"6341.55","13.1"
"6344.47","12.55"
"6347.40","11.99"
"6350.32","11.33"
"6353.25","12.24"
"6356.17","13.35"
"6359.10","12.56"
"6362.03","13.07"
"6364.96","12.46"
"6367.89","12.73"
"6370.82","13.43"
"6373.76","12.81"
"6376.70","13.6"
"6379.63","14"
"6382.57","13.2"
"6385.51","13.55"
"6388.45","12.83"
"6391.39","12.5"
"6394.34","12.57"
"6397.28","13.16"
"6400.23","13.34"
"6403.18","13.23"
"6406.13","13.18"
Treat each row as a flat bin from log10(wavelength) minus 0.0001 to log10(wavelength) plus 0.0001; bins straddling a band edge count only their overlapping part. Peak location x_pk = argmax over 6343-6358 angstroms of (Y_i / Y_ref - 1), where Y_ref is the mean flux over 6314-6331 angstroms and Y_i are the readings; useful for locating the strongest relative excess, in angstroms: 6356.17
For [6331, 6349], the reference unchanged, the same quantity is 6341.55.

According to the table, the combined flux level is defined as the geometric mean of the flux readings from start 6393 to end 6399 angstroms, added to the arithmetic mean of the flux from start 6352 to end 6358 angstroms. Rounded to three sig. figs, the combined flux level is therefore 25.7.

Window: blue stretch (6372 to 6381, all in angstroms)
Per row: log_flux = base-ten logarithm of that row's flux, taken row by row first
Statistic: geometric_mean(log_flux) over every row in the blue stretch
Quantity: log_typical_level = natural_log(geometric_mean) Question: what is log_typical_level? 0.121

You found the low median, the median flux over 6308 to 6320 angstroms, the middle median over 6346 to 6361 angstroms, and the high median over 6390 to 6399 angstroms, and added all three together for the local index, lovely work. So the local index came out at 37.4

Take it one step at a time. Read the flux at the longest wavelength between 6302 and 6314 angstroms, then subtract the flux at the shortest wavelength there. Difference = -1.2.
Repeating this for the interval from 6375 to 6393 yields -1.1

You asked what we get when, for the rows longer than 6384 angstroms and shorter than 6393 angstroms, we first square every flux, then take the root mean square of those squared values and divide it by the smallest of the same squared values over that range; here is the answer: 1.079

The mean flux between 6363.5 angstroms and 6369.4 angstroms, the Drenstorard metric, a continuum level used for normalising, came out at 12.6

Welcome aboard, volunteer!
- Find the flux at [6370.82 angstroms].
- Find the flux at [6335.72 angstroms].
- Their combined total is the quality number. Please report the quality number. 26.1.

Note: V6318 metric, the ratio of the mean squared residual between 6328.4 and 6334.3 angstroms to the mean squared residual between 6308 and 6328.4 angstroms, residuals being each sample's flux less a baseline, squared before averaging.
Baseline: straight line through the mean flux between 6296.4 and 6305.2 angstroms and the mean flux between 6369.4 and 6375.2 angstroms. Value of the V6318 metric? 3.2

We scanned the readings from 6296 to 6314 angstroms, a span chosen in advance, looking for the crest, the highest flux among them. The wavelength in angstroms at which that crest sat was 6303.70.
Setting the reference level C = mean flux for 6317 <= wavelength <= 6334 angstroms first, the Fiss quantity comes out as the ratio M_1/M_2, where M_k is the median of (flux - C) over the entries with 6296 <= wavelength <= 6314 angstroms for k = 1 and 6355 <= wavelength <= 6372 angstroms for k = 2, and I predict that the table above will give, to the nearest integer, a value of 5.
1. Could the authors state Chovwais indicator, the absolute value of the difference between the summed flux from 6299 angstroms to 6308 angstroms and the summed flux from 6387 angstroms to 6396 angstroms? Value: 0.0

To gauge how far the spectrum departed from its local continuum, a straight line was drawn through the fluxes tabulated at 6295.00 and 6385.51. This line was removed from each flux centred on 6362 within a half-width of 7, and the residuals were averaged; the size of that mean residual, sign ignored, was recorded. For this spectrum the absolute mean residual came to 0.8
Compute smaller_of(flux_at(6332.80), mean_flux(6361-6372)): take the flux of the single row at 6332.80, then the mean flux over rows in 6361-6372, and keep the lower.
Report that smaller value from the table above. 12.8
